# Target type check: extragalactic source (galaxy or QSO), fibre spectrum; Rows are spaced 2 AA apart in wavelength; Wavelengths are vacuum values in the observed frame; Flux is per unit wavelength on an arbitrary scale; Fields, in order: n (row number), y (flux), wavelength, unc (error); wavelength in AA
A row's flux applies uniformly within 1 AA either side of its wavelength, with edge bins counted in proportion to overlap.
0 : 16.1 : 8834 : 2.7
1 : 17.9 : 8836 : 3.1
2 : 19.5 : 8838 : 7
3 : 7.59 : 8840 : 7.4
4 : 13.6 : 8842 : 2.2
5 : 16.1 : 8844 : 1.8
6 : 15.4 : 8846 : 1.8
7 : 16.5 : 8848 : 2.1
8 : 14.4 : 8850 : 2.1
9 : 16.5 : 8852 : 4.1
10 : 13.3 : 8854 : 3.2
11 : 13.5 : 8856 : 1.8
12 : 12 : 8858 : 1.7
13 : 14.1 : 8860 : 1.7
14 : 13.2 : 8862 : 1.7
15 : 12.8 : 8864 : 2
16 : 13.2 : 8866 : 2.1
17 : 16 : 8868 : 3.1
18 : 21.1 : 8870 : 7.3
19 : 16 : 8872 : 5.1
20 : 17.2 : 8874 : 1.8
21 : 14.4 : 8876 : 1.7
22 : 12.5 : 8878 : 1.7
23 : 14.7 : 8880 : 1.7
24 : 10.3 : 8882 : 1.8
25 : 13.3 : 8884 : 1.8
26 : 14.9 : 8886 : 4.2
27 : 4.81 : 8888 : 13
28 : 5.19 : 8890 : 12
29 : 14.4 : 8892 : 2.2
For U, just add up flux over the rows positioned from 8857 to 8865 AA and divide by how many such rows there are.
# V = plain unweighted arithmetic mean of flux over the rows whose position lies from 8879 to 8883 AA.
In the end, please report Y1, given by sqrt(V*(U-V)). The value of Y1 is 2.6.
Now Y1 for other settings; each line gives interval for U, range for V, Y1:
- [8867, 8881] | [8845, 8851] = 2.9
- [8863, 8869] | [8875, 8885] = 3.5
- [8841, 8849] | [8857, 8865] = 5.6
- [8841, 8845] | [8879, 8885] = 5.2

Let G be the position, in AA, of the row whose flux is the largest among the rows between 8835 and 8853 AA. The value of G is 8838 AA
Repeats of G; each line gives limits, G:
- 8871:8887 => 8874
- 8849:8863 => 8852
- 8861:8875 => 8870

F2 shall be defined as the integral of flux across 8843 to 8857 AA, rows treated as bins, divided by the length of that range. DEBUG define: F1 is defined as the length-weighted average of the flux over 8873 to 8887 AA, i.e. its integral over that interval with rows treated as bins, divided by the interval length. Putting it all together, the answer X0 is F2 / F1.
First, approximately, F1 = 13.9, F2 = 15.1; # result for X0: 1.09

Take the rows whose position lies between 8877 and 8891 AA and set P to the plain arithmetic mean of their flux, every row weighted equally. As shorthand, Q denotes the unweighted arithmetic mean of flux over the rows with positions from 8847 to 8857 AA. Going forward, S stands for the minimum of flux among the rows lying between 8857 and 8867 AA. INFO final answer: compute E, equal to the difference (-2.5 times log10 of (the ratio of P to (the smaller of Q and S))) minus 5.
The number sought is -4.89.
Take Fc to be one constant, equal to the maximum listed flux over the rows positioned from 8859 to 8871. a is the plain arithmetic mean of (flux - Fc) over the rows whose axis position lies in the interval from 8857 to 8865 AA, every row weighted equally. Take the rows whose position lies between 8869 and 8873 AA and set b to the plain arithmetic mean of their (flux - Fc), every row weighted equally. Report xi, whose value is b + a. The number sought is -10.6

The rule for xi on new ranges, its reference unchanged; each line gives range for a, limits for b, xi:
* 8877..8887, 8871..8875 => -12.5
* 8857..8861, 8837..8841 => -15.6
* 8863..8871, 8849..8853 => -11.0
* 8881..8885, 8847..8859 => -16.0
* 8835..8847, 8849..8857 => -12.8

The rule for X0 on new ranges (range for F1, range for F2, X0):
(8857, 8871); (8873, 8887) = 0.95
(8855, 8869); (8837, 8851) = 1.09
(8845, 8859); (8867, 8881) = 1.10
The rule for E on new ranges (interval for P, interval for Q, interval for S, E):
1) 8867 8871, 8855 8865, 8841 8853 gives -5.38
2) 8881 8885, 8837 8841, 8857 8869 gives -4.98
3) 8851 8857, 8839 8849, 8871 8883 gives -5.37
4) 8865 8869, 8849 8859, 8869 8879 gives -5.17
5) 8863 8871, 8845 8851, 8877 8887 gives -5.46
